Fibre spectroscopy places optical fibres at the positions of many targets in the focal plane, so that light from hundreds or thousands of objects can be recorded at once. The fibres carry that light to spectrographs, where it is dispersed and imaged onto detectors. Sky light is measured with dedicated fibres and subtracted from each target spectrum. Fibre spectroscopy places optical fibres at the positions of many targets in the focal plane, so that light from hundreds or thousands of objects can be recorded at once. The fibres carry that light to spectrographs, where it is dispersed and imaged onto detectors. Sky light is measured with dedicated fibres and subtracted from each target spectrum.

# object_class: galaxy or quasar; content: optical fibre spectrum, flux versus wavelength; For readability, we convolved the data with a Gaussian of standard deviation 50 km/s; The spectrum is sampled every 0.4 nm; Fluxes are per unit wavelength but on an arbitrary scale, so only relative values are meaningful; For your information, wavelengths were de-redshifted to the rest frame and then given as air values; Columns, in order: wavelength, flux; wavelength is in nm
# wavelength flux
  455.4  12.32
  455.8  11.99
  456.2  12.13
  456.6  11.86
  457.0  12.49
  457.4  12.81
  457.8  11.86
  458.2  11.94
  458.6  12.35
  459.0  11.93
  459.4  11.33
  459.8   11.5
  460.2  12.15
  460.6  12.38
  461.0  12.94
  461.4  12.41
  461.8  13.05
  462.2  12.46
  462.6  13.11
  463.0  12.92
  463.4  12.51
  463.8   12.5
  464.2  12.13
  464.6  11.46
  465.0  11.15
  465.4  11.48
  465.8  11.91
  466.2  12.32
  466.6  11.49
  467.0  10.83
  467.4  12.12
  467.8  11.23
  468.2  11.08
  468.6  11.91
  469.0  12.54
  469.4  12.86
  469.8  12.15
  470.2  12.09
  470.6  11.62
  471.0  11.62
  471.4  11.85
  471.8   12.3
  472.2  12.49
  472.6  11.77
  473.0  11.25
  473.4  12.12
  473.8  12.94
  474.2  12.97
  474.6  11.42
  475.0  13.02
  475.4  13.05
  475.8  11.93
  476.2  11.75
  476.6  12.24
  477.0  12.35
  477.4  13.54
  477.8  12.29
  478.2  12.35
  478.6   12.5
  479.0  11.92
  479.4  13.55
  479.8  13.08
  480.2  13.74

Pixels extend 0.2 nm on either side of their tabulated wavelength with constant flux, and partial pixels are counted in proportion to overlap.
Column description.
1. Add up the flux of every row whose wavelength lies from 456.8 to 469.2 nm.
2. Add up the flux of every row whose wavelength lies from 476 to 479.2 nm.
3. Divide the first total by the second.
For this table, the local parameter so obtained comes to 3.8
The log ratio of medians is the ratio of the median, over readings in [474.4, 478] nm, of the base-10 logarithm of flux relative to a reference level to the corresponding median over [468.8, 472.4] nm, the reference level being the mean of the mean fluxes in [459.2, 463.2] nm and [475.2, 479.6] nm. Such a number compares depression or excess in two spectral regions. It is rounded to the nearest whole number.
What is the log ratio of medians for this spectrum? 1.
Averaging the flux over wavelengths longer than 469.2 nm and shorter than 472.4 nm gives 12.1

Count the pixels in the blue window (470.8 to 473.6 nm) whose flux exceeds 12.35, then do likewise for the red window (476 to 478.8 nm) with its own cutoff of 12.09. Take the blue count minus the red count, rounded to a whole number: -5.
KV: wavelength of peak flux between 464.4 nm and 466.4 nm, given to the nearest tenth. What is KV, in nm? 466.2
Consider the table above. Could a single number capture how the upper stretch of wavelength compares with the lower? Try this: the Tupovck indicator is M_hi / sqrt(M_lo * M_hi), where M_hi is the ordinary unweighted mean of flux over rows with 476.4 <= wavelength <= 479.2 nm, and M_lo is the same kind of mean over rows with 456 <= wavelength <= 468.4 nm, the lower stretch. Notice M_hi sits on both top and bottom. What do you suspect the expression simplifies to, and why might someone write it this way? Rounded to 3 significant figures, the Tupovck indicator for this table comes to 1.02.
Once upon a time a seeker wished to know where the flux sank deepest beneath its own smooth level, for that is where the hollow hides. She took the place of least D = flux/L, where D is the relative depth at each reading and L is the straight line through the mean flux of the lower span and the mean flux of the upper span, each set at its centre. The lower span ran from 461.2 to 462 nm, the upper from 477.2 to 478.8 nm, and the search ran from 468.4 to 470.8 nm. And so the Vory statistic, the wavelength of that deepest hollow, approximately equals 470.6 nm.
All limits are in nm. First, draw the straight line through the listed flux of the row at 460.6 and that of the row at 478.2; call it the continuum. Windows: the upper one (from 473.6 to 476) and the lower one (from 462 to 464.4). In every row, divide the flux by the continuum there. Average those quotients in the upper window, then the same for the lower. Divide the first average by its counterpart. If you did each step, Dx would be 1.00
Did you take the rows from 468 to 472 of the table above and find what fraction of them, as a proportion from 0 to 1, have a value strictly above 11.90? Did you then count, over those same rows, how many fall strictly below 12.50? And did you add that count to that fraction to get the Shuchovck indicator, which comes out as 8.6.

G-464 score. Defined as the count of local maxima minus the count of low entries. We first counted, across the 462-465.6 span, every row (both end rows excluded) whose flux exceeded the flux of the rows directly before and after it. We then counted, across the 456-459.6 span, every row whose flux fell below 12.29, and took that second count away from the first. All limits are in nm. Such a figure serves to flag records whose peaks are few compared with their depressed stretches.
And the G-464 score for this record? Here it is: -5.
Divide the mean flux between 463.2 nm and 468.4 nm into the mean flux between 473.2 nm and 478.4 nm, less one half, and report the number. 0.564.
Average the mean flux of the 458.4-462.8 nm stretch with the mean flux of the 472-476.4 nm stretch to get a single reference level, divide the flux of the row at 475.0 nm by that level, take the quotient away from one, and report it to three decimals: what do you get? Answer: -0.060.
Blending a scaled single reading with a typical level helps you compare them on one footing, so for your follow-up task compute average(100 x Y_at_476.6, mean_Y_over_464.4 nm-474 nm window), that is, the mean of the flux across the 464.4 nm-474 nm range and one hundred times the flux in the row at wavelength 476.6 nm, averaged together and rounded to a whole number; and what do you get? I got 618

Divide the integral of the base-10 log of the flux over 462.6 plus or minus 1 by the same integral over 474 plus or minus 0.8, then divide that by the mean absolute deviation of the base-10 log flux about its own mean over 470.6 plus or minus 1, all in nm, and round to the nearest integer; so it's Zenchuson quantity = 171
